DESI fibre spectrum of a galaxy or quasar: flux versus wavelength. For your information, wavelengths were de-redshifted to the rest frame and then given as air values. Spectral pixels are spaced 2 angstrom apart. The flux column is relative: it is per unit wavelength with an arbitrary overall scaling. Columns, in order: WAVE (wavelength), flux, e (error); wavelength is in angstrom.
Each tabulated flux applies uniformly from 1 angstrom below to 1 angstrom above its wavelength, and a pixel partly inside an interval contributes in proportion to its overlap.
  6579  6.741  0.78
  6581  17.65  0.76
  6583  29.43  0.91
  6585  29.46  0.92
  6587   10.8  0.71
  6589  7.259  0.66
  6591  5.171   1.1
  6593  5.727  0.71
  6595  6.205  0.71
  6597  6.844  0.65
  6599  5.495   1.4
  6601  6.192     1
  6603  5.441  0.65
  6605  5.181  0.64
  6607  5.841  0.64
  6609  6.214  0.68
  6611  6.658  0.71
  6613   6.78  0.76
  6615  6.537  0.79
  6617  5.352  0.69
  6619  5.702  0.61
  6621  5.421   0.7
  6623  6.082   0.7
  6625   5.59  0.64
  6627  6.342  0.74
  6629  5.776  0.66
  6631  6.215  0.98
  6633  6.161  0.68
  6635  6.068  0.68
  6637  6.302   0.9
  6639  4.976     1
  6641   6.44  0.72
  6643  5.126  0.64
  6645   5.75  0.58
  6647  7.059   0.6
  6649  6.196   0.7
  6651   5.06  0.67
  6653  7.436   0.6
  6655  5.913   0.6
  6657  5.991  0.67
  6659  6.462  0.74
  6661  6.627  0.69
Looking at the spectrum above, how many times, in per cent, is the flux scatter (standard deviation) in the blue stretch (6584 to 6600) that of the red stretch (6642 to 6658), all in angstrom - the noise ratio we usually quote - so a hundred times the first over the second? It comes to 981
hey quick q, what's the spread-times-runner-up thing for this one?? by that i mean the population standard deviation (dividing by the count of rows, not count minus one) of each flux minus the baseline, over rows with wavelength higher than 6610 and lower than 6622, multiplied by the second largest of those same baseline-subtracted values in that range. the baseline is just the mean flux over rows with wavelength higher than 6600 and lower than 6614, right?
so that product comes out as 0.37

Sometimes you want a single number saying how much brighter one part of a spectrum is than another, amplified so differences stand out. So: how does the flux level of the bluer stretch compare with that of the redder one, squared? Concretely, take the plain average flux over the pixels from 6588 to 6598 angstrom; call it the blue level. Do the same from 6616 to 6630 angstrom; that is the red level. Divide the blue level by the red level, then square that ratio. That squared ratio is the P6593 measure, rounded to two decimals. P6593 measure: 1.18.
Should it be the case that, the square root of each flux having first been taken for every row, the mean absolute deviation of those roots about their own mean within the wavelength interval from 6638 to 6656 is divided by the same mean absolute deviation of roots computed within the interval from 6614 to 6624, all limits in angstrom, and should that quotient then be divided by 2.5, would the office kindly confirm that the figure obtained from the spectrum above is 0.7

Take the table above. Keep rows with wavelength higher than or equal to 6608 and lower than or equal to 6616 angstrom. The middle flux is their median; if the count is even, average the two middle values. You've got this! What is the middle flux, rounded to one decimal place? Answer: 6.6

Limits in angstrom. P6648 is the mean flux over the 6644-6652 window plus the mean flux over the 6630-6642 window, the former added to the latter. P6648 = 12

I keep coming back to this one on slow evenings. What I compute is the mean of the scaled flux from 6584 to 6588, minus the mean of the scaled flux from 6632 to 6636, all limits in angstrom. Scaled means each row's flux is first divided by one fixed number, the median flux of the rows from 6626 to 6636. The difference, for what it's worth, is 2.27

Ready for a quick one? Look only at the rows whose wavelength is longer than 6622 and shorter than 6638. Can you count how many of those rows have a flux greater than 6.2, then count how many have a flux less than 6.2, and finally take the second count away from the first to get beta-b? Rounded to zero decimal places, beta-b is -2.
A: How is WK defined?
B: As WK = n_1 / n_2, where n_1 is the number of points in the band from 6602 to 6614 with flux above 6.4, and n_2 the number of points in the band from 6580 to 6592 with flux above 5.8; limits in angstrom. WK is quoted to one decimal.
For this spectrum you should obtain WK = 0.4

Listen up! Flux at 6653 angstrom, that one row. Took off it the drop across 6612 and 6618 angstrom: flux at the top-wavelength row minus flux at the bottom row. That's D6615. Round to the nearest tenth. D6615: 8.9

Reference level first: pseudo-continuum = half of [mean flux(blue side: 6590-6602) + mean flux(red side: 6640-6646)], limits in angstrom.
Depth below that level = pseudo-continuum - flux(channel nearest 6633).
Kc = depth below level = -0.3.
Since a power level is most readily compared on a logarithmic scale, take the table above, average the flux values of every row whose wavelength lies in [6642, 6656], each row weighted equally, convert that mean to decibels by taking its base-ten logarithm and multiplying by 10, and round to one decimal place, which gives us 7.8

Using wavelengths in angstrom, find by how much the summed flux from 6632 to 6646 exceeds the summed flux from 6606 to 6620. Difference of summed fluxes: -2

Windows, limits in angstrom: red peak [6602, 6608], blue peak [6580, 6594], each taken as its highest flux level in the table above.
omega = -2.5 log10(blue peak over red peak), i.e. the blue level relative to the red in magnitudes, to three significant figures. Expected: -1.76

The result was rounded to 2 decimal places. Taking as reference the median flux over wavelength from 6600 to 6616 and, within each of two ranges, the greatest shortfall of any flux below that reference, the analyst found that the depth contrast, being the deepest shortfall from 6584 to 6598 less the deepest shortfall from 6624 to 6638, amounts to 0.42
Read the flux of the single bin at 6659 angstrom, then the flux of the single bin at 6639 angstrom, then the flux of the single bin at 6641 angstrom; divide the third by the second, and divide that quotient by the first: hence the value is 0.20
